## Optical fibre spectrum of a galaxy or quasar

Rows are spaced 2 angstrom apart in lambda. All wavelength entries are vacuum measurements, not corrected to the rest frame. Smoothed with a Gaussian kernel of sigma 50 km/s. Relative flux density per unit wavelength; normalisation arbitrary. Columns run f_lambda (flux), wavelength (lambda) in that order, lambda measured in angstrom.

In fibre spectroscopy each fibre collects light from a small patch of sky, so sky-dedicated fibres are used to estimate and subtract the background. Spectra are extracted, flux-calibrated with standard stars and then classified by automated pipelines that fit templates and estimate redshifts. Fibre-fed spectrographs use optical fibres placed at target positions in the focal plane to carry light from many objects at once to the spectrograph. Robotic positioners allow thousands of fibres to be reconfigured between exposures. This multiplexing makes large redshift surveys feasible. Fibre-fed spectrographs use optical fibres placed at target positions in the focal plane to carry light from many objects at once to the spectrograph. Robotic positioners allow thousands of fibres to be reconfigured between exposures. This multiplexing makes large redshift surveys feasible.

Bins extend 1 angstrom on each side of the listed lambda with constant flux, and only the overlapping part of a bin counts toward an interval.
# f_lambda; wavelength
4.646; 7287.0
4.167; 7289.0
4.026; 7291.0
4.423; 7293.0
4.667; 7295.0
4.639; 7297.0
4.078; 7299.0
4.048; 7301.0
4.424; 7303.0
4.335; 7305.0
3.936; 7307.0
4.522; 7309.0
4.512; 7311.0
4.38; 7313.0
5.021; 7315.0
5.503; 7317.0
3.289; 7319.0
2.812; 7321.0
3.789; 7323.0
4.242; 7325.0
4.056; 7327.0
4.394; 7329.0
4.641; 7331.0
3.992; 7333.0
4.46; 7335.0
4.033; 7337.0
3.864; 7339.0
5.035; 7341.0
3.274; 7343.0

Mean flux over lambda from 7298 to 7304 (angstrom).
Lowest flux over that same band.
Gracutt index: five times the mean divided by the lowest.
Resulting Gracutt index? 5.17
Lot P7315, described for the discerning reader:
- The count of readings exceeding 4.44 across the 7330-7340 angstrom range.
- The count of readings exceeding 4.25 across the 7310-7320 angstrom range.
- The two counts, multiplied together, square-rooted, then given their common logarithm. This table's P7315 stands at 0.452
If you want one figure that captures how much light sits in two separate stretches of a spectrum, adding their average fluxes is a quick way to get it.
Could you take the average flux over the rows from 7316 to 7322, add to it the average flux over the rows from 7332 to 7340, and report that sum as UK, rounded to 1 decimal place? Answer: 8.0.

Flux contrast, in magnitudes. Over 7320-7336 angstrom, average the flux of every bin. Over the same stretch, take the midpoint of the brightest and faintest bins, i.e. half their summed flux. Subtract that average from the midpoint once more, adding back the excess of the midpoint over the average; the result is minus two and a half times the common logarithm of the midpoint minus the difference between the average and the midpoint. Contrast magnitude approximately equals -1.33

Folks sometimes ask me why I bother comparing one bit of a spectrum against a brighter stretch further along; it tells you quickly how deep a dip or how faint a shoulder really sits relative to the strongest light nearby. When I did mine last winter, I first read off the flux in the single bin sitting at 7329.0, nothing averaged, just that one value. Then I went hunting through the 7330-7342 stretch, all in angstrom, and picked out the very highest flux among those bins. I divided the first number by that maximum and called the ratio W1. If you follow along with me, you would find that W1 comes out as 0.87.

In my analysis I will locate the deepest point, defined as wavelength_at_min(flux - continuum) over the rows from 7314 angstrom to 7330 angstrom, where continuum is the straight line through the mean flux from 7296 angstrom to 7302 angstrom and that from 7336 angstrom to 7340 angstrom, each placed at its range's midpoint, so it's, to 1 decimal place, 7321.0 angstrom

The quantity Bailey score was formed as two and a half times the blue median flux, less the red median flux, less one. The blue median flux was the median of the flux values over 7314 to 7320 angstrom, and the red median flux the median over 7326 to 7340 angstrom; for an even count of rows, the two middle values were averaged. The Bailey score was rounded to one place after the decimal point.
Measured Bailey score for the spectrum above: 7.5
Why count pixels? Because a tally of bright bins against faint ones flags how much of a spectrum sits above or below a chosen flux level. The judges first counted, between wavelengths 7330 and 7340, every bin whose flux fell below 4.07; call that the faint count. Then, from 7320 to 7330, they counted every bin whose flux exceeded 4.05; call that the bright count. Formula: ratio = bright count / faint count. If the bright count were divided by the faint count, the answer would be 1.0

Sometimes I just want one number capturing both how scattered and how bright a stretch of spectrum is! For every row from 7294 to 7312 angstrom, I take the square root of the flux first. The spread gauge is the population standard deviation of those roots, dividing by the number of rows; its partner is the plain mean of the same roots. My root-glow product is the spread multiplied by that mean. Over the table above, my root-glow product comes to 0.13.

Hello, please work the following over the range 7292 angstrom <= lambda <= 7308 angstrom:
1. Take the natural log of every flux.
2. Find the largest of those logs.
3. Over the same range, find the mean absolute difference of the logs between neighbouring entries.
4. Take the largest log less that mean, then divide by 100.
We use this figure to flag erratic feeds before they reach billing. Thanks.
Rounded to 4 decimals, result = 0.0148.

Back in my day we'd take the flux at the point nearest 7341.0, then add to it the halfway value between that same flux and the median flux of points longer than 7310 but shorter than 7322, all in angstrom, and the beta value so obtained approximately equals 9.8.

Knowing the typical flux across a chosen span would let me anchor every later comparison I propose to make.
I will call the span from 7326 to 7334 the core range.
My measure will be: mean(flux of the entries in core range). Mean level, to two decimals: 4.27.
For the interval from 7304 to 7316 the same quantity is 4.45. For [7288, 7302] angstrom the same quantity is 4.29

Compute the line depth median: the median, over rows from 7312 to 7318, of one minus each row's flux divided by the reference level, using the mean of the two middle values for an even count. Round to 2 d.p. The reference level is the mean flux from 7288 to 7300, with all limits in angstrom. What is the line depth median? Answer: -0.16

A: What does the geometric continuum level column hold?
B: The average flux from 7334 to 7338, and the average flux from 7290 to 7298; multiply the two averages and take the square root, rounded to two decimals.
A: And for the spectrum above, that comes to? 4.34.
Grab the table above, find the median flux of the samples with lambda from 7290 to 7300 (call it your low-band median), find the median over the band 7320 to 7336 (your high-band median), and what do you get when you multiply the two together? 18.4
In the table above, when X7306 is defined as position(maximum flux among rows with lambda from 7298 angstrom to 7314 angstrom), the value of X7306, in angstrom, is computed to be 7309.0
